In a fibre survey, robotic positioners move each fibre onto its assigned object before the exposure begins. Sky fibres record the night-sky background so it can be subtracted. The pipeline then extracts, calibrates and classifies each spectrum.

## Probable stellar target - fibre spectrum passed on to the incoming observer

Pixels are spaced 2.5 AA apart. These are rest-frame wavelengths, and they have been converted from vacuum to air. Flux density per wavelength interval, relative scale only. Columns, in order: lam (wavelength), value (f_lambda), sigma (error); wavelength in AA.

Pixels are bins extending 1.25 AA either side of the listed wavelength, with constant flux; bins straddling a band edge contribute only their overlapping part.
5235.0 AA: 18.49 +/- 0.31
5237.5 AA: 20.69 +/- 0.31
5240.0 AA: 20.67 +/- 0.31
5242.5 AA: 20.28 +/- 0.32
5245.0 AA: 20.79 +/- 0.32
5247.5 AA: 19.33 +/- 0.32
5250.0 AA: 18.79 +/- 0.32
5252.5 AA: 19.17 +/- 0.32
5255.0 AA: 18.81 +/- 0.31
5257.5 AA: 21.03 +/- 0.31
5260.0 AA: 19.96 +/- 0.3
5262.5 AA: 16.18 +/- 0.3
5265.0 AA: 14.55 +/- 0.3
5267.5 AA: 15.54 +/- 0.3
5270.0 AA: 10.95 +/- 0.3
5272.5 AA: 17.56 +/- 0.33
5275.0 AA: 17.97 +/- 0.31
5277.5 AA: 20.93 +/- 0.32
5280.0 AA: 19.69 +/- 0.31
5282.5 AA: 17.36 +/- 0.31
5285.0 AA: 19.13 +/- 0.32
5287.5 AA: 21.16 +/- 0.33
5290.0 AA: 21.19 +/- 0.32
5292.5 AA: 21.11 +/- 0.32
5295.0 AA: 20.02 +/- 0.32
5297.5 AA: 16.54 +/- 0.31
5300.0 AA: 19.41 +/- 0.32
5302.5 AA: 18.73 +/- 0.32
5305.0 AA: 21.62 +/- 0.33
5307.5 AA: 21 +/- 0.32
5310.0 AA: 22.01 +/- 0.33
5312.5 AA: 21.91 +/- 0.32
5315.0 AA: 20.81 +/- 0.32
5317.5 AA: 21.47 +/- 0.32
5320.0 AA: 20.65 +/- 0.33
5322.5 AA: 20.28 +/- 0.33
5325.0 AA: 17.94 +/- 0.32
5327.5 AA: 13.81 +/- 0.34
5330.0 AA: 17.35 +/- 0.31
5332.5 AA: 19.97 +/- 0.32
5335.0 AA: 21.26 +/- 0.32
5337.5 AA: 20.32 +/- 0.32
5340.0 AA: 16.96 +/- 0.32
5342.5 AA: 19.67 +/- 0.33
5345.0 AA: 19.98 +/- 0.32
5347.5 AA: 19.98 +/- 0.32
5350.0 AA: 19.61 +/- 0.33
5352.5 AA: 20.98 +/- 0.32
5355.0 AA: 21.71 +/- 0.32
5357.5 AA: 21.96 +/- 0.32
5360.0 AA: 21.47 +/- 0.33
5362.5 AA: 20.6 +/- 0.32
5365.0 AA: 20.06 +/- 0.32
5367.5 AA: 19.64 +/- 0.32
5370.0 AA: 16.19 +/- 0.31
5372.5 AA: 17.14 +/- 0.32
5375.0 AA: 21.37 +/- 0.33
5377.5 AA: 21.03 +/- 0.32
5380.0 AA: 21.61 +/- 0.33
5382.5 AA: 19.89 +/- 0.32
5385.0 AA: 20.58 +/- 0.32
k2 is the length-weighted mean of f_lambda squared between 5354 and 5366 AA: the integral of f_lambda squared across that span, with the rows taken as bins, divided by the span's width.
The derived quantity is 449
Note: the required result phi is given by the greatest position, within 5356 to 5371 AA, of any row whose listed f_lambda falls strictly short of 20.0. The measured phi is 5370.0 AA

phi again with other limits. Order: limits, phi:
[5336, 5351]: 5350.0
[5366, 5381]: 5372.5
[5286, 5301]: 5300.0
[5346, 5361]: 5350.0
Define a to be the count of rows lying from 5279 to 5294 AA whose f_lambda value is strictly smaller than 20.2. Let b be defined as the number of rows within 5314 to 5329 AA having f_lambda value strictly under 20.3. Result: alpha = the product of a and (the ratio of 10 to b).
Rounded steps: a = 3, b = 3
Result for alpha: 10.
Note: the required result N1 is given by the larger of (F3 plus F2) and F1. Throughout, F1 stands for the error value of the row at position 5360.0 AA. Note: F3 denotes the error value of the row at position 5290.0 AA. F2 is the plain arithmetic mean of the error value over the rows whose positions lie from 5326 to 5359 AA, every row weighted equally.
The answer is 0.642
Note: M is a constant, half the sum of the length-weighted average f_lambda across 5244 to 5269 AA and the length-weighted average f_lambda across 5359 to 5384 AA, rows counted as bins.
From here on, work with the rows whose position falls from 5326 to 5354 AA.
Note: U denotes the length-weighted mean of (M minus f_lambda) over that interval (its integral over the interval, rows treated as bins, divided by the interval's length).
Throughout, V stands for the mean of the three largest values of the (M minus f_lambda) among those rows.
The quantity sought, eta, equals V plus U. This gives 3.1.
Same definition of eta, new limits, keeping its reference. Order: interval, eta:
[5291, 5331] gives 2.6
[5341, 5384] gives 0.4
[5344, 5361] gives -2.5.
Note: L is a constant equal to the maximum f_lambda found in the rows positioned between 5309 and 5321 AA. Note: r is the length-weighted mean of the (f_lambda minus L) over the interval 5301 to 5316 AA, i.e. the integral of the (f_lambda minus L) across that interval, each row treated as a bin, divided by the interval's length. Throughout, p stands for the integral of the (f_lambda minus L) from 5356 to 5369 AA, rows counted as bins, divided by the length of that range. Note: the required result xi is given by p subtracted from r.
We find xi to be 0.3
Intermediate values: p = -1.3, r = -1.02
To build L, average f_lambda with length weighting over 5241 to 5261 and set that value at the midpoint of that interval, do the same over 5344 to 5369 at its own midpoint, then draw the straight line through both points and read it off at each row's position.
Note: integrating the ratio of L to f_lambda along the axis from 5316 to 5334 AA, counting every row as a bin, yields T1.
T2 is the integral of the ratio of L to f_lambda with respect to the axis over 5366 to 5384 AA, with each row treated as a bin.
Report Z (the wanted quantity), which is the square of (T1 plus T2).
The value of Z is 1524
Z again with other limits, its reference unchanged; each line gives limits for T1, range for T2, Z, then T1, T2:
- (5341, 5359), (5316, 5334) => 1432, 18.0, 19.8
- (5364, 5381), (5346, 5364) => 1291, 18.2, 17.7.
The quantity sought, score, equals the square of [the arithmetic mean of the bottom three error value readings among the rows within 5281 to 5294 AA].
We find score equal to 0.100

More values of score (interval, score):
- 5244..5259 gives 0.098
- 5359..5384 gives 0.100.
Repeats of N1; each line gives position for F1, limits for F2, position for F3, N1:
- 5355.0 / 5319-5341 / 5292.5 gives 0.643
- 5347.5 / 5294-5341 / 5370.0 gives 0.632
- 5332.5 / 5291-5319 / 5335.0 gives 0.641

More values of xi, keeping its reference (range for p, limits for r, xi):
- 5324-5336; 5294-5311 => 1.9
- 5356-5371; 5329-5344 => -0.8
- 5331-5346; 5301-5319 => 1.4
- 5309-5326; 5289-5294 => 0.3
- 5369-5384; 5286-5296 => 1.2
